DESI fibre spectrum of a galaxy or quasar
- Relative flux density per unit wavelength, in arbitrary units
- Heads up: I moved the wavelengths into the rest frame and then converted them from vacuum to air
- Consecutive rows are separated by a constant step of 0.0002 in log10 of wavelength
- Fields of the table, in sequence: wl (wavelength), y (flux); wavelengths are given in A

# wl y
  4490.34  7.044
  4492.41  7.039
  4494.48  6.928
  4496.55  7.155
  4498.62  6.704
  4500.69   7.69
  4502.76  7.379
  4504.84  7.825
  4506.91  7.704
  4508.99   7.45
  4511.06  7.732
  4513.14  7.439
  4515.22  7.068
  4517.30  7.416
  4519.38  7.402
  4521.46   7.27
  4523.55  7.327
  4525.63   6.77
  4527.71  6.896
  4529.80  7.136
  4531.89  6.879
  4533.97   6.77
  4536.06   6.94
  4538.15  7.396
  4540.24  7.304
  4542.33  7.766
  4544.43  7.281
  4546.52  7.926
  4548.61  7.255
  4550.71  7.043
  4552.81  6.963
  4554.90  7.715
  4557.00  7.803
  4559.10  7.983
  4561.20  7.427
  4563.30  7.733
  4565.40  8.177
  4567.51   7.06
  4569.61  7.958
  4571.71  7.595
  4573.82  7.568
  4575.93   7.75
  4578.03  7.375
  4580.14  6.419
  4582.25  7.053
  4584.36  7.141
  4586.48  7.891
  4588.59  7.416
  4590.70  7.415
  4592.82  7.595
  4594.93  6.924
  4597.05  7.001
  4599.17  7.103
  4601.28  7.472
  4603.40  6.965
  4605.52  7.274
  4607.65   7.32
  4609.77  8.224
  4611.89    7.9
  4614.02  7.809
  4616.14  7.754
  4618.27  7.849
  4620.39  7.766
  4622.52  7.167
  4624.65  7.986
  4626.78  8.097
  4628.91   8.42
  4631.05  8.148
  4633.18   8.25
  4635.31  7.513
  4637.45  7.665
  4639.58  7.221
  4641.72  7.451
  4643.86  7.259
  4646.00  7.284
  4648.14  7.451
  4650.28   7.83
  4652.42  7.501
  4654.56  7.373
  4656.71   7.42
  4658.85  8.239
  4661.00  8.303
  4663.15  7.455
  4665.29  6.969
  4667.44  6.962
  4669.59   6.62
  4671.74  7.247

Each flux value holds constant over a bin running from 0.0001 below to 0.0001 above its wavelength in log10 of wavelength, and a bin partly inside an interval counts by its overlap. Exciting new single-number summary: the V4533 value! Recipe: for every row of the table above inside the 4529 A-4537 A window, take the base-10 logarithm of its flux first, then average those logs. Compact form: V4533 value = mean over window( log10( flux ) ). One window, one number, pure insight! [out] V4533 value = 0.84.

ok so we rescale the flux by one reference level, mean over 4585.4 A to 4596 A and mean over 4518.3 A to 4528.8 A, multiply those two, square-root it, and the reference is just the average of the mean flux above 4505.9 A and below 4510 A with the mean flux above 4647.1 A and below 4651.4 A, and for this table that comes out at 0.96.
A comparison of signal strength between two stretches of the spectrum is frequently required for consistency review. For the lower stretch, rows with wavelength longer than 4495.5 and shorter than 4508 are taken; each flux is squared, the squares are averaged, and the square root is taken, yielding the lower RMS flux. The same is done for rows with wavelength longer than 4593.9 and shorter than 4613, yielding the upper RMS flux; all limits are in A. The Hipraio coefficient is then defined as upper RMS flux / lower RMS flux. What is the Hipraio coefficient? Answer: 0.99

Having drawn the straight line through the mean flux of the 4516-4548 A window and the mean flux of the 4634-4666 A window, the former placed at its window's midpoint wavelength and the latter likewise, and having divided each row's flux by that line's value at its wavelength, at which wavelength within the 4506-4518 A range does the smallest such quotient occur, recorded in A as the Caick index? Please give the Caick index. 4515.22 A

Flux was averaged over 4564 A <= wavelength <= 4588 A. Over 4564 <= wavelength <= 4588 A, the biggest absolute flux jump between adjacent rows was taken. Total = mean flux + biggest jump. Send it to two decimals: 8.57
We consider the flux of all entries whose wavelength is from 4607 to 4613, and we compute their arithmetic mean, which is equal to 7.8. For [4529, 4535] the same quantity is 6.9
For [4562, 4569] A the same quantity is 7.7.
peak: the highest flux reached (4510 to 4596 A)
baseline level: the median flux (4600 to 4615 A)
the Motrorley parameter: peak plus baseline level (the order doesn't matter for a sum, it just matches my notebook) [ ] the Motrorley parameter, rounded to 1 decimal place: 15.6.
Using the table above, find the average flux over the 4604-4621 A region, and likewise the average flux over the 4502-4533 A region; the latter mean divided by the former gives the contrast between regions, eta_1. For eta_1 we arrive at 0.95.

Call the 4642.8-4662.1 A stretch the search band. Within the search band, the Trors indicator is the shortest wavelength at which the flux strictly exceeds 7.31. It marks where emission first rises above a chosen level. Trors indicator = 4648.14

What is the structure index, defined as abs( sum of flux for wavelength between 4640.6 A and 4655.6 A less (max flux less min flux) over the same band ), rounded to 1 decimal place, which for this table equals 51.6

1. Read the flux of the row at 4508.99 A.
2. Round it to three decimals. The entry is 7.450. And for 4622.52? 7.167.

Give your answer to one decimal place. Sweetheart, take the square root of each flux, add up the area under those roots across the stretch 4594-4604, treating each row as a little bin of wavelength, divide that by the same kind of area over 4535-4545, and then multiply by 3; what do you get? 3.0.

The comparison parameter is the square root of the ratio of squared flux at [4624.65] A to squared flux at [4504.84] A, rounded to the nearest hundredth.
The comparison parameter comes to 1.02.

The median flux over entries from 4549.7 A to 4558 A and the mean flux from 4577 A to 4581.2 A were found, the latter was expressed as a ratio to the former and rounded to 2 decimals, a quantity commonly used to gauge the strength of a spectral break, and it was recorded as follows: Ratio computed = 0.93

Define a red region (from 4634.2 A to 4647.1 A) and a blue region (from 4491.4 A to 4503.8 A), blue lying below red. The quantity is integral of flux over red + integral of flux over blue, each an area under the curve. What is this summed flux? 184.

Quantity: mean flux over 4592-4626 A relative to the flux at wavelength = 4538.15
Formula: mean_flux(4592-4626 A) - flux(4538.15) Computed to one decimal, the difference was 0.1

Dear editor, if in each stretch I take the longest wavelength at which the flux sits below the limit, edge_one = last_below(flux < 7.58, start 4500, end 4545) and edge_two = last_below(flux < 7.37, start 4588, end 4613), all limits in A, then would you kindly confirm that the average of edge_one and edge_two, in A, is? 4576.0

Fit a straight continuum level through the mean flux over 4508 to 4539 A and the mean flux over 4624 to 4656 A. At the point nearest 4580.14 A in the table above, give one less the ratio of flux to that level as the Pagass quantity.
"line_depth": 0.14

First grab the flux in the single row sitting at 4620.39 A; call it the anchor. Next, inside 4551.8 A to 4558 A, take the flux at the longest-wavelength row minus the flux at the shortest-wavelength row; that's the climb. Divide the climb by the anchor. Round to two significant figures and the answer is 0.11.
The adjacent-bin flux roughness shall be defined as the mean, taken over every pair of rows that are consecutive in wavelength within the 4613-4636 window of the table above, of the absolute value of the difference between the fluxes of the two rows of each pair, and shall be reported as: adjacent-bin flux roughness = 0.320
